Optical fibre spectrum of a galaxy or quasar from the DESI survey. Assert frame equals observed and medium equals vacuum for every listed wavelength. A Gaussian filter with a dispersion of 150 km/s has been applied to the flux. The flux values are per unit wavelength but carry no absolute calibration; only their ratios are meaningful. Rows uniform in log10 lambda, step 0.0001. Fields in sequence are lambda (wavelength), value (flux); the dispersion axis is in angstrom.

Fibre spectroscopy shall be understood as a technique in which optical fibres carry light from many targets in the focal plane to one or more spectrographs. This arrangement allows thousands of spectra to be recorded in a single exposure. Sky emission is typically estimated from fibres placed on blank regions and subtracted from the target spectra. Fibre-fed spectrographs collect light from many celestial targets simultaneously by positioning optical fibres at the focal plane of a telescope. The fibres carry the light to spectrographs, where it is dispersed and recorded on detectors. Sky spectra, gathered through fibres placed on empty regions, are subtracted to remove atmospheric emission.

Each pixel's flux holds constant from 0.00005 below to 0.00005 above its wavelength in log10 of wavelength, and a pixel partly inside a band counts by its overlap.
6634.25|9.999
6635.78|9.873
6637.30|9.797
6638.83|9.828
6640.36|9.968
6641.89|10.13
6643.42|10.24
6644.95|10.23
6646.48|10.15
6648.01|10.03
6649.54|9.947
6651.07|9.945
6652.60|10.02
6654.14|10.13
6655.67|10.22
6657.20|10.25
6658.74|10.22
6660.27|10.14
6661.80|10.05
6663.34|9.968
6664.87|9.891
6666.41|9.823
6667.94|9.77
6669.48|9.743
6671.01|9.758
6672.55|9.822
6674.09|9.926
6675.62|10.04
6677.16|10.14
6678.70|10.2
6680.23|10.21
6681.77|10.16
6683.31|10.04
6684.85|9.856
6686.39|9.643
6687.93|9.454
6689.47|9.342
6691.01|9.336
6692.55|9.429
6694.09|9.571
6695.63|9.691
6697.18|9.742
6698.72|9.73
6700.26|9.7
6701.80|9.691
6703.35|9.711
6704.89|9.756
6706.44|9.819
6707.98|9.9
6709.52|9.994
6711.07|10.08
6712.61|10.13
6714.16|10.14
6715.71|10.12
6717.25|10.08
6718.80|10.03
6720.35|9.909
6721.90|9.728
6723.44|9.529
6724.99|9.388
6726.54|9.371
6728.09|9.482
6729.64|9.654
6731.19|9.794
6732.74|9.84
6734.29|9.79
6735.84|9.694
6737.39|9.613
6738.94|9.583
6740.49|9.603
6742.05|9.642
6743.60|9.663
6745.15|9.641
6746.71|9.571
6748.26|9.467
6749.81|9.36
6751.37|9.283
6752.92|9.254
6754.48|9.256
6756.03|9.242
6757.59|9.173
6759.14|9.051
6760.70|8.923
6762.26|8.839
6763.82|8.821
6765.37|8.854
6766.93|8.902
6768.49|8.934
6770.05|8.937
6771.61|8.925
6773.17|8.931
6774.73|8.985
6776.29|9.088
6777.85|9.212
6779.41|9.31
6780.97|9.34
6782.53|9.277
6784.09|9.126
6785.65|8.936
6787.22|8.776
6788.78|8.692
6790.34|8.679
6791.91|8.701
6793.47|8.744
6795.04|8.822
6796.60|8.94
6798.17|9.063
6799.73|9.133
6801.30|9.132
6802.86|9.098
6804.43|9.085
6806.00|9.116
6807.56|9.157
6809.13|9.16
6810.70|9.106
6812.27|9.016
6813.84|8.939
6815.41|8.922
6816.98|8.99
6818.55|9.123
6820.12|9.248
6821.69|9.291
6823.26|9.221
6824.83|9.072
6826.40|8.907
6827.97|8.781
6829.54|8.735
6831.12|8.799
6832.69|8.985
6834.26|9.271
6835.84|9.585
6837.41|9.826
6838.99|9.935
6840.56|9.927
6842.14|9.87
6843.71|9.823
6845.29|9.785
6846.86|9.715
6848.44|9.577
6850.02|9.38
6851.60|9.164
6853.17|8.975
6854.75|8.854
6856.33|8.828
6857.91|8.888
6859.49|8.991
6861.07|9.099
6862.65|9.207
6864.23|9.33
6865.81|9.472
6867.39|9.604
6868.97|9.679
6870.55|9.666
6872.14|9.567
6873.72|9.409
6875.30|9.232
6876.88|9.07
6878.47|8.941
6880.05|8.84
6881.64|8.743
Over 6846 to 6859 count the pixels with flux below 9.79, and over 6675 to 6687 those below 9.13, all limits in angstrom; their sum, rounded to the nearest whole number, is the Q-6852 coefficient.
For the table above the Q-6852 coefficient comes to 8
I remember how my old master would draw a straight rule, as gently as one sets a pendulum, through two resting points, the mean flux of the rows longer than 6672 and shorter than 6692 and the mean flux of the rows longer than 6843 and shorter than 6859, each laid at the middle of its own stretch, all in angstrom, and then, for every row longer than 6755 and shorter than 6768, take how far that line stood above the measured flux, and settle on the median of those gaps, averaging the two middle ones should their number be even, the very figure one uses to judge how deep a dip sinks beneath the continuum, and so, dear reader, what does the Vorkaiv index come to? 0.67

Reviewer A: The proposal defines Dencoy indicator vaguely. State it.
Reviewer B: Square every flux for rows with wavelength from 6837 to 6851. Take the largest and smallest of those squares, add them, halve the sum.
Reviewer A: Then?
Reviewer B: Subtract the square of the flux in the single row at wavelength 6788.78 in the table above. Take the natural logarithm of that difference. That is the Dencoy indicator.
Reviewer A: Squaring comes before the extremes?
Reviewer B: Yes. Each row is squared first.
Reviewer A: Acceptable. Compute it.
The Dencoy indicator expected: 2.9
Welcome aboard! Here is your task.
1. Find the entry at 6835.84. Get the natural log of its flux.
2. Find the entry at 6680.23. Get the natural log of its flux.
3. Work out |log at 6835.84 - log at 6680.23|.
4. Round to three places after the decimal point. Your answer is 0.063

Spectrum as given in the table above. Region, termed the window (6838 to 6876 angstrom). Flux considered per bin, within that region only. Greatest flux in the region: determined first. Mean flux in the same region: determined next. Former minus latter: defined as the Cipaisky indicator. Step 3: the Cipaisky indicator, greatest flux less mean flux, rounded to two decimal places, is 0.52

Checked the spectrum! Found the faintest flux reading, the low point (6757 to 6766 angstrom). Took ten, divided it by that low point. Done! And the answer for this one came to 1.134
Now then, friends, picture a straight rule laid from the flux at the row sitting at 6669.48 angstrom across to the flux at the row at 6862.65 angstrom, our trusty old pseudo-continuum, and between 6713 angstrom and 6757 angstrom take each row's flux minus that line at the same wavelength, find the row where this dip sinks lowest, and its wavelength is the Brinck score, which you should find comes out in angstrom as 6756.03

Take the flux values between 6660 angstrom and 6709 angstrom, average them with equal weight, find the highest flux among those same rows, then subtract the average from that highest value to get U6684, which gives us 0.40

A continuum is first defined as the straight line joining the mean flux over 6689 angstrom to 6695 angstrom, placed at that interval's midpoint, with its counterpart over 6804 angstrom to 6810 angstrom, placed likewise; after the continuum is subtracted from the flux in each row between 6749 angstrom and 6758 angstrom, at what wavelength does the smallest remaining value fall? 6757.59 angstrom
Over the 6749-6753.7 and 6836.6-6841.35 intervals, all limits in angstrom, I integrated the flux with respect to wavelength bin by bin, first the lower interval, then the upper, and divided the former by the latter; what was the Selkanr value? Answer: 0.93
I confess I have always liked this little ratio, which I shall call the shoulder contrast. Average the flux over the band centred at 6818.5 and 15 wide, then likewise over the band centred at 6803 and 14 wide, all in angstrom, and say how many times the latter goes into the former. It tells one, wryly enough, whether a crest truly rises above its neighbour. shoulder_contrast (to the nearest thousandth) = 0.999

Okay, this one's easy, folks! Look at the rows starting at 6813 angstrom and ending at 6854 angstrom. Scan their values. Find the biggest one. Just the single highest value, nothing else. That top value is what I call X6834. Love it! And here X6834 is 9.935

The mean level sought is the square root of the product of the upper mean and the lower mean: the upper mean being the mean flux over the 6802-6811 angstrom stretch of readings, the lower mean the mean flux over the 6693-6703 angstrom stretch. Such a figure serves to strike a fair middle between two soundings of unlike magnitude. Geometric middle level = 9.40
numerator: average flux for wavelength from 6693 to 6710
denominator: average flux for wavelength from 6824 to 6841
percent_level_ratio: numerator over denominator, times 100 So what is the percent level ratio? 105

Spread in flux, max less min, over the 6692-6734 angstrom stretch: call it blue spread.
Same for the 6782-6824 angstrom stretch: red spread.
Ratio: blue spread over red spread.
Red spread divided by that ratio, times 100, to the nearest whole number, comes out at 49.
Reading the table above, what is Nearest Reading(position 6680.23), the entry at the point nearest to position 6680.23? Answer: 10.21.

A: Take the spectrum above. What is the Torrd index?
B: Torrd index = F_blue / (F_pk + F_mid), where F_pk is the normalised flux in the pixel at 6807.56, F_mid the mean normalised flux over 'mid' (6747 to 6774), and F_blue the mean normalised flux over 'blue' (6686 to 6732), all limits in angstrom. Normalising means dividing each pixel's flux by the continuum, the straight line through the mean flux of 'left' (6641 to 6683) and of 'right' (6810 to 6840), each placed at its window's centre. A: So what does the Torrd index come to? 0.511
